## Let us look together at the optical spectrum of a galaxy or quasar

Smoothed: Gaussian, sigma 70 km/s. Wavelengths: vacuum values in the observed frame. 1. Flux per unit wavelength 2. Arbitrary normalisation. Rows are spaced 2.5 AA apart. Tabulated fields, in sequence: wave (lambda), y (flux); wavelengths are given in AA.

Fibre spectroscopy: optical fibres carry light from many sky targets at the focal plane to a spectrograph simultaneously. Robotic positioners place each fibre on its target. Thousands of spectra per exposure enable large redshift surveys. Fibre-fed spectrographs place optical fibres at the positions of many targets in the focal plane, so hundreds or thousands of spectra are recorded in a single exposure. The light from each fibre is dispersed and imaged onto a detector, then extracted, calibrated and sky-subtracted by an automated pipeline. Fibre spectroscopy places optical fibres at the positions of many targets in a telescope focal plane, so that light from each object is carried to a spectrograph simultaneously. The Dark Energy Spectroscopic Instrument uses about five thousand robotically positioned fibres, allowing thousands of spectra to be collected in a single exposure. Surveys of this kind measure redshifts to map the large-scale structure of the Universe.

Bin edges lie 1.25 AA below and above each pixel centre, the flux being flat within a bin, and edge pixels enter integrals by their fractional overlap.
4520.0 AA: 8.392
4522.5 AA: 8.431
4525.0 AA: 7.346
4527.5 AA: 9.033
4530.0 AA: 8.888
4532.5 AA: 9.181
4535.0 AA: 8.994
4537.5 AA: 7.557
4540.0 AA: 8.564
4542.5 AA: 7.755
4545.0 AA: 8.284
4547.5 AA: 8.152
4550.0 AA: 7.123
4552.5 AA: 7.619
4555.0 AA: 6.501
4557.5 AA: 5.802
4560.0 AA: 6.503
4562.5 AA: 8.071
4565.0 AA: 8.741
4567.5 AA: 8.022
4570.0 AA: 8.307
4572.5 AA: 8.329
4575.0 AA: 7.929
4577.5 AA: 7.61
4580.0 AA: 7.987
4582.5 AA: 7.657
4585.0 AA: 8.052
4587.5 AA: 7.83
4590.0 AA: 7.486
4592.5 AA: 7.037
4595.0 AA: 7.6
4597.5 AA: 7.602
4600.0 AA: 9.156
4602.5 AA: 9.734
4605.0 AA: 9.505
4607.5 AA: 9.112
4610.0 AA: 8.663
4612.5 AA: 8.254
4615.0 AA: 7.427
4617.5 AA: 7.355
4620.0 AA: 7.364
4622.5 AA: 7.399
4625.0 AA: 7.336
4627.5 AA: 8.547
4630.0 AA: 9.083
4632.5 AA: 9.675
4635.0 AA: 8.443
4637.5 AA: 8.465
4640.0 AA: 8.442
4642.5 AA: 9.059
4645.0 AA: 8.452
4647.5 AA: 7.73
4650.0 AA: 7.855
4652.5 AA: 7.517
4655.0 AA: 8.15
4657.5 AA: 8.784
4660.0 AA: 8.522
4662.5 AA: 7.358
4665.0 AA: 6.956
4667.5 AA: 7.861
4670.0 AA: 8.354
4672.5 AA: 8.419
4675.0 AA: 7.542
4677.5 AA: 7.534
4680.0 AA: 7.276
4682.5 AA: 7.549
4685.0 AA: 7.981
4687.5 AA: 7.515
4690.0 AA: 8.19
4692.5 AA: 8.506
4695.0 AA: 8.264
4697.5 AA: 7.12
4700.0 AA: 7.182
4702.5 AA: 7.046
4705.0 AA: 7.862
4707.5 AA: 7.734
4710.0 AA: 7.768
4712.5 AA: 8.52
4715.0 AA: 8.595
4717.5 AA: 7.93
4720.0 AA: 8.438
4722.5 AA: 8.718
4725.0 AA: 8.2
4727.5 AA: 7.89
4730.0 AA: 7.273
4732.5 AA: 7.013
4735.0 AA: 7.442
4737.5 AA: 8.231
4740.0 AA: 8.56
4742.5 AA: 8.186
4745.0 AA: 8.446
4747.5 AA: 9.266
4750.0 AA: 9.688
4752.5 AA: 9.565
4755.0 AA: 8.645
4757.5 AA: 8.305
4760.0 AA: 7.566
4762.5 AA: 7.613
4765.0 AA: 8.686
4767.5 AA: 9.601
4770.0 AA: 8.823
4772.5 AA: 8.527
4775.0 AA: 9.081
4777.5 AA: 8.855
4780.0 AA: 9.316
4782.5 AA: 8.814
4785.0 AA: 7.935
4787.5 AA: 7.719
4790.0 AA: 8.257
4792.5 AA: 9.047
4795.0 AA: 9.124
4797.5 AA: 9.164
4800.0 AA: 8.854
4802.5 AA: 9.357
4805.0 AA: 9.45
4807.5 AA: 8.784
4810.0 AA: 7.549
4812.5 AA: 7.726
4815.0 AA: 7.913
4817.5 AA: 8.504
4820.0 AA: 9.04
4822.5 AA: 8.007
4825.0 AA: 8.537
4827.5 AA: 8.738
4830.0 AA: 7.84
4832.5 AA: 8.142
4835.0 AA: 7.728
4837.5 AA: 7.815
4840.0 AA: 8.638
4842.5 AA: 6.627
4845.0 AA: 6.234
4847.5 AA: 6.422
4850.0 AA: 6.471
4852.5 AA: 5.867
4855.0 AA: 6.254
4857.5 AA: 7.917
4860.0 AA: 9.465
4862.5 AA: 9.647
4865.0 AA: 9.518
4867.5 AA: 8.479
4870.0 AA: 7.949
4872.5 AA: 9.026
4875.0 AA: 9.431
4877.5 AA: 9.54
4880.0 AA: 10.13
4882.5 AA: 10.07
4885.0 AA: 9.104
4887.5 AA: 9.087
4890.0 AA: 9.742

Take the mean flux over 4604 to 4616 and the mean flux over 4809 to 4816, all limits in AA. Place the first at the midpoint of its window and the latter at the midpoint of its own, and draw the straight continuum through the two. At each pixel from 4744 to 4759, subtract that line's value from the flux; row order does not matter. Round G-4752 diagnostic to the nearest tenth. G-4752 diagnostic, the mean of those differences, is 1.0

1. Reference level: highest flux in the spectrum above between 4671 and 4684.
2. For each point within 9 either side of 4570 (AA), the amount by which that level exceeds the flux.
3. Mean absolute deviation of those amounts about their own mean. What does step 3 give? 0.3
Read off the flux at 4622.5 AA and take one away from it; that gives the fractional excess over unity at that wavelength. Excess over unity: 6.40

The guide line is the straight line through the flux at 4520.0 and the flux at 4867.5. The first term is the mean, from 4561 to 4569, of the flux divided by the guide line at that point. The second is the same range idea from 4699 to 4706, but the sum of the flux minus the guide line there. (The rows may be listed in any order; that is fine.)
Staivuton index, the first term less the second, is 4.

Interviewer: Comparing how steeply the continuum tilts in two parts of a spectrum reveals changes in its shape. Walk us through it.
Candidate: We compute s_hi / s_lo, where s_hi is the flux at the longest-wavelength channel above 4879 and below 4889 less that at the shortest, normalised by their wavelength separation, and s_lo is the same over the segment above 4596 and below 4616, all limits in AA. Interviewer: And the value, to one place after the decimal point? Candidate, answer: 13.9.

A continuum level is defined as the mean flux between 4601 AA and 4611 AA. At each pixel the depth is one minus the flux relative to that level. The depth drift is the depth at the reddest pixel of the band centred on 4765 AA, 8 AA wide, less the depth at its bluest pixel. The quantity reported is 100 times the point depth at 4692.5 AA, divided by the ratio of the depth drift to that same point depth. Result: -3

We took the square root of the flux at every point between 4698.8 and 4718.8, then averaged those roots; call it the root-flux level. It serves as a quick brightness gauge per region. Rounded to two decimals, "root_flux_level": 2.80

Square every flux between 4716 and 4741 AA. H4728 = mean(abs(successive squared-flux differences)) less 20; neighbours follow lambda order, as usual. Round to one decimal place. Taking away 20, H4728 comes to -12.9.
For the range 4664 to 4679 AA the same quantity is -12.7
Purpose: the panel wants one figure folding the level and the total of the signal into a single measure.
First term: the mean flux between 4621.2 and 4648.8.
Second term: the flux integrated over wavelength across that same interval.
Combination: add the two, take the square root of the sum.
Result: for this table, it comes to 15.5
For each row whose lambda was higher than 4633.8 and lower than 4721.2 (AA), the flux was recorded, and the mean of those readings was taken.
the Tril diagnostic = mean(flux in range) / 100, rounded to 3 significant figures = 0.0797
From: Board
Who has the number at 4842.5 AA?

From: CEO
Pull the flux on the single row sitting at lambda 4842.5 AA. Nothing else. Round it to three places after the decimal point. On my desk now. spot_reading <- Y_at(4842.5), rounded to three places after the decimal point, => 6.627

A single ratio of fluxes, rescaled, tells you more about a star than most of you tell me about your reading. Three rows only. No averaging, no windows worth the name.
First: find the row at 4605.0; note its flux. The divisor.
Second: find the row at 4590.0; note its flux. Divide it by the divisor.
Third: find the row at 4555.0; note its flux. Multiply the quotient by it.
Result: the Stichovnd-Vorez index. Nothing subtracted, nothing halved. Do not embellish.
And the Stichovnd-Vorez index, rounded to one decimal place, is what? 5.1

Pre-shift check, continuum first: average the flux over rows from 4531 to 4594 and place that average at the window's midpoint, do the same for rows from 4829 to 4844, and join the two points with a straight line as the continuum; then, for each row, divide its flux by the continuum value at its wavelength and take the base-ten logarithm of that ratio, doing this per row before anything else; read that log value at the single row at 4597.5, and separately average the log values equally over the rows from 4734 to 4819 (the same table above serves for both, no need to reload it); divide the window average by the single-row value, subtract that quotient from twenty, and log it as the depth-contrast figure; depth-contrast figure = 24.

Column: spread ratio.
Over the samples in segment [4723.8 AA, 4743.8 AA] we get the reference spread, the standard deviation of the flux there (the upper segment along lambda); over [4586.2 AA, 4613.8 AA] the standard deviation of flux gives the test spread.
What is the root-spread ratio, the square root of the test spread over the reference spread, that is 1.3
